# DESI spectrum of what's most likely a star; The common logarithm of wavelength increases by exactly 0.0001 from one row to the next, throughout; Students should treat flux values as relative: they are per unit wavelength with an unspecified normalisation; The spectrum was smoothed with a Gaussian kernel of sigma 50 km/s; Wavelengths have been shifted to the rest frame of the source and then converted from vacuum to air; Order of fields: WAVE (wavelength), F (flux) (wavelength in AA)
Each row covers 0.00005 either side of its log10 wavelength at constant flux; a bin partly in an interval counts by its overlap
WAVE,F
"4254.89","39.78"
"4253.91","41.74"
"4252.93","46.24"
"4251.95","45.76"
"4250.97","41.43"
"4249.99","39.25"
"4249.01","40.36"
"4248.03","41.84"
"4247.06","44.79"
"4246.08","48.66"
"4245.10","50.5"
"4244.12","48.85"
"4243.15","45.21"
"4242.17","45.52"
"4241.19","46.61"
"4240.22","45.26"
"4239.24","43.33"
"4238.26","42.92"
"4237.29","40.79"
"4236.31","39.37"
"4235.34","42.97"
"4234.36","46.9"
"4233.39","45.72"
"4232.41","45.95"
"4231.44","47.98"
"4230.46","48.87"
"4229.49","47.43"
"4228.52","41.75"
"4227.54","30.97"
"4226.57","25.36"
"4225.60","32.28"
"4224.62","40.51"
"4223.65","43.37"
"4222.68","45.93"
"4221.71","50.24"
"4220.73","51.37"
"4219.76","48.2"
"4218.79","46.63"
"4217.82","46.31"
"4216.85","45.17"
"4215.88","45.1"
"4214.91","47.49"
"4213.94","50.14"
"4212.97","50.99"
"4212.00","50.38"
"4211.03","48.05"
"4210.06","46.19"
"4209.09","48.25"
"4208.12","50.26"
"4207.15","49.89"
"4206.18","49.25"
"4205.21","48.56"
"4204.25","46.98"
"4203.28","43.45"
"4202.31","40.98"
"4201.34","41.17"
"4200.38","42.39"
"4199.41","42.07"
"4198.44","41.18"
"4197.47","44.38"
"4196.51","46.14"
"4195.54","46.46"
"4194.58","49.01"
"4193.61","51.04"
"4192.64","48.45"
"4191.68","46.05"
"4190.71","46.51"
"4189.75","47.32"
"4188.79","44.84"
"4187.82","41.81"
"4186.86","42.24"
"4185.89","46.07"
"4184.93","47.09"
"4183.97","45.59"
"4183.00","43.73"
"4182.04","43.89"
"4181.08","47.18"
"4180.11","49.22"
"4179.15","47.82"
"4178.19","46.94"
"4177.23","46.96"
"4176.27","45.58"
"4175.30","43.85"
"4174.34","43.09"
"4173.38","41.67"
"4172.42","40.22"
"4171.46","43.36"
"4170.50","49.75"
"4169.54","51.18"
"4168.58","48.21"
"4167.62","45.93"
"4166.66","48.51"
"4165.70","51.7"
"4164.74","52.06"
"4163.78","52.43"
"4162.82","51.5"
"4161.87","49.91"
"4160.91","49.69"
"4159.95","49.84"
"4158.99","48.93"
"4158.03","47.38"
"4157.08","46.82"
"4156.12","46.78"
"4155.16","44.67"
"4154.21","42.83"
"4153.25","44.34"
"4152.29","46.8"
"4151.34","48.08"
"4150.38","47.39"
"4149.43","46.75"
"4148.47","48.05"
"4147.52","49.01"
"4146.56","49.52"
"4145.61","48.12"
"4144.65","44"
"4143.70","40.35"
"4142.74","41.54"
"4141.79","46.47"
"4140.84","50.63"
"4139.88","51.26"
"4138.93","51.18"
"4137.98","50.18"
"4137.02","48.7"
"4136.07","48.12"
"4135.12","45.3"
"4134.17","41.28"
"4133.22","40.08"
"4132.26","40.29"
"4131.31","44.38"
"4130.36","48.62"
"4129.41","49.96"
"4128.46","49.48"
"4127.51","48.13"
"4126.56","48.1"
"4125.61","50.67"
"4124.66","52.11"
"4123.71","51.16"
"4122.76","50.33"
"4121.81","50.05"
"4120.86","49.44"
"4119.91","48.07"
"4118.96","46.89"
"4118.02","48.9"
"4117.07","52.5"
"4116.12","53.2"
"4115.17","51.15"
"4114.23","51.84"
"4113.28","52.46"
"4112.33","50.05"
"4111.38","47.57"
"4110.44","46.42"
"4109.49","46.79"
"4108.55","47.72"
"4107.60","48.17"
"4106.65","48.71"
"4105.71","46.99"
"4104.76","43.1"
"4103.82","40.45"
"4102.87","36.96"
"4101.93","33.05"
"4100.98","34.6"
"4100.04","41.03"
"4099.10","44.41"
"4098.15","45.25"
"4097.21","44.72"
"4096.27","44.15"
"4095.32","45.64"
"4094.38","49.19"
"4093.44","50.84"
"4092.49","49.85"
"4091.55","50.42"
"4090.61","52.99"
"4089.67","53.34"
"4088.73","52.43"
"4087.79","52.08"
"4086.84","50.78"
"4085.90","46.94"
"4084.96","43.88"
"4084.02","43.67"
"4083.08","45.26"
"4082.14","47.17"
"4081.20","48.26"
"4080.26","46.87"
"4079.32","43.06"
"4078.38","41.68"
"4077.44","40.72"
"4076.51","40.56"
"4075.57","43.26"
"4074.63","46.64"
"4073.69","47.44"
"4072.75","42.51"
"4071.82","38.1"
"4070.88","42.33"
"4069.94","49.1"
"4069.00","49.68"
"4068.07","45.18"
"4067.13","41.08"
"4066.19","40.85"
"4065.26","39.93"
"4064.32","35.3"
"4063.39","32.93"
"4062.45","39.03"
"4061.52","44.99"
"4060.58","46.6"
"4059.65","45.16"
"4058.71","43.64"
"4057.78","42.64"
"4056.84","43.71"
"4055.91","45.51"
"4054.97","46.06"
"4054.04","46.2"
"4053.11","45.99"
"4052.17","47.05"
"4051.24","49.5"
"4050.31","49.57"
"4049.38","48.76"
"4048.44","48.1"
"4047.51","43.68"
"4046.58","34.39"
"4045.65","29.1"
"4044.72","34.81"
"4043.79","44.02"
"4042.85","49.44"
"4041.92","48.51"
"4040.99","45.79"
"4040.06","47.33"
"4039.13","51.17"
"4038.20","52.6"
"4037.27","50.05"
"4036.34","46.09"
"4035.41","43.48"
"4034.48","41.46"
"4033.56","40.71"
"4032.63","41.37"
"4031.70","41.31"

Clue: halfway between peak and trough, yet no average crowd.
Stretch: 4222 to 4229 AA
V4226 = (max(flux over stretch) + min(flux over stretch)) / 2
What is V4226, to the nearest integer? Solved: 36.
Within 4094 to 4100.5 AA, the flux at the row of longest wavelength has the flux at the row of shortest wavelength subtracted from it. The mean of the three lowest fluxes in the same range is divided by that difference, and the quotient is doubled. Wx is -11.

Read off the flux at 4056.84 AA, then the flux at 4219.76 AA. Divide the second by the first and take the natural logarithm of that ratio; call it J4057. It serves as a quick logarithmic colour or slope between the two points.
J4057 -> 0.10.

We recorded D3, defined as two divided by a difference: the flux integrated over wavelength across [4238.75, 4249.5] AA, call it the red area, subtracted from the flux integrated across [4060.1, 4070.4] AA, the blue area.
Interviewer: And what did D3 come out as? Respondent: -0.04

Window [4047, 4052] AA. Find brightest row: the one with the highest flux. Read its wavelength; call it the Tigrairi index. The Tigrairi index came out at 4050.31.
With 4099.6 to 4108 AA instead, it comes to 4106.65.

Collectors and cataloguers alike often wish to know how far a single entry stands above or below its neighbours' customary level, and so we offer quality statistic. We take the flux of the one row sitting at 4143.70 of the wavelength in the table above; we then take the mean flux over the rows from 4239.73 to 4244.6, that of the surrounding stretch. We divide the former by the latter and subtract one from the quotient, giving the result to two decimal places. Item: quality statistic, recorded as -0.13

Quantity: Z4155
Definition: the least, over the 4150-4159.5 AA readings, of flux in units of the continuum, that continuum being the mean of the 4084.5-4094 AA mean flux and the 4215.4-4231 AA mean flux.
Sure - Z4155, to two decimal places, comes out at 0.92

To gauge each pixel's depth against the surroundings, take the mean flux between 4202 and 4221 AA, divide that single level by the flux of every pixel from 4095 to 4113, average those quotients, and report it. 1.10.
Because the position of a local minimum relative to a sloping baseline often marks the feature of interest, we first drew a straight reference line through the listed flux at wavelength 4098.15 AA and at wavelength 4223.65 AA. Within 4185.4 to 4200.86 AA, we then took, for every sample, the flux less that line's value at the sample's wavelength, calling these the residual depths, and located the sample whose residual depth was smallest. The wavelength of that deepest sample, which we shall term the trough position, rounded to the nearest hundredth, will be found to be 4198.44 AA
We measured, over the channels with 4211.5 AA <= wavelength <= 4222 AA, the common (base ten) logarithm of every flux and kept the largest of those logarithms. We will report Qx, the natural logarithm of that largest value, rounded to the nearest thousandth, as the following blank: 0.537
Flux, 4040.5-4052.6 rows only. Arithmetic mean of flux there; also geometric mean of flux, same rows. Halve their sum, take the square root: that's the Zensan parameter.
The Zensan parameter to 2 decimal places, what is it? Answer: 6.62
